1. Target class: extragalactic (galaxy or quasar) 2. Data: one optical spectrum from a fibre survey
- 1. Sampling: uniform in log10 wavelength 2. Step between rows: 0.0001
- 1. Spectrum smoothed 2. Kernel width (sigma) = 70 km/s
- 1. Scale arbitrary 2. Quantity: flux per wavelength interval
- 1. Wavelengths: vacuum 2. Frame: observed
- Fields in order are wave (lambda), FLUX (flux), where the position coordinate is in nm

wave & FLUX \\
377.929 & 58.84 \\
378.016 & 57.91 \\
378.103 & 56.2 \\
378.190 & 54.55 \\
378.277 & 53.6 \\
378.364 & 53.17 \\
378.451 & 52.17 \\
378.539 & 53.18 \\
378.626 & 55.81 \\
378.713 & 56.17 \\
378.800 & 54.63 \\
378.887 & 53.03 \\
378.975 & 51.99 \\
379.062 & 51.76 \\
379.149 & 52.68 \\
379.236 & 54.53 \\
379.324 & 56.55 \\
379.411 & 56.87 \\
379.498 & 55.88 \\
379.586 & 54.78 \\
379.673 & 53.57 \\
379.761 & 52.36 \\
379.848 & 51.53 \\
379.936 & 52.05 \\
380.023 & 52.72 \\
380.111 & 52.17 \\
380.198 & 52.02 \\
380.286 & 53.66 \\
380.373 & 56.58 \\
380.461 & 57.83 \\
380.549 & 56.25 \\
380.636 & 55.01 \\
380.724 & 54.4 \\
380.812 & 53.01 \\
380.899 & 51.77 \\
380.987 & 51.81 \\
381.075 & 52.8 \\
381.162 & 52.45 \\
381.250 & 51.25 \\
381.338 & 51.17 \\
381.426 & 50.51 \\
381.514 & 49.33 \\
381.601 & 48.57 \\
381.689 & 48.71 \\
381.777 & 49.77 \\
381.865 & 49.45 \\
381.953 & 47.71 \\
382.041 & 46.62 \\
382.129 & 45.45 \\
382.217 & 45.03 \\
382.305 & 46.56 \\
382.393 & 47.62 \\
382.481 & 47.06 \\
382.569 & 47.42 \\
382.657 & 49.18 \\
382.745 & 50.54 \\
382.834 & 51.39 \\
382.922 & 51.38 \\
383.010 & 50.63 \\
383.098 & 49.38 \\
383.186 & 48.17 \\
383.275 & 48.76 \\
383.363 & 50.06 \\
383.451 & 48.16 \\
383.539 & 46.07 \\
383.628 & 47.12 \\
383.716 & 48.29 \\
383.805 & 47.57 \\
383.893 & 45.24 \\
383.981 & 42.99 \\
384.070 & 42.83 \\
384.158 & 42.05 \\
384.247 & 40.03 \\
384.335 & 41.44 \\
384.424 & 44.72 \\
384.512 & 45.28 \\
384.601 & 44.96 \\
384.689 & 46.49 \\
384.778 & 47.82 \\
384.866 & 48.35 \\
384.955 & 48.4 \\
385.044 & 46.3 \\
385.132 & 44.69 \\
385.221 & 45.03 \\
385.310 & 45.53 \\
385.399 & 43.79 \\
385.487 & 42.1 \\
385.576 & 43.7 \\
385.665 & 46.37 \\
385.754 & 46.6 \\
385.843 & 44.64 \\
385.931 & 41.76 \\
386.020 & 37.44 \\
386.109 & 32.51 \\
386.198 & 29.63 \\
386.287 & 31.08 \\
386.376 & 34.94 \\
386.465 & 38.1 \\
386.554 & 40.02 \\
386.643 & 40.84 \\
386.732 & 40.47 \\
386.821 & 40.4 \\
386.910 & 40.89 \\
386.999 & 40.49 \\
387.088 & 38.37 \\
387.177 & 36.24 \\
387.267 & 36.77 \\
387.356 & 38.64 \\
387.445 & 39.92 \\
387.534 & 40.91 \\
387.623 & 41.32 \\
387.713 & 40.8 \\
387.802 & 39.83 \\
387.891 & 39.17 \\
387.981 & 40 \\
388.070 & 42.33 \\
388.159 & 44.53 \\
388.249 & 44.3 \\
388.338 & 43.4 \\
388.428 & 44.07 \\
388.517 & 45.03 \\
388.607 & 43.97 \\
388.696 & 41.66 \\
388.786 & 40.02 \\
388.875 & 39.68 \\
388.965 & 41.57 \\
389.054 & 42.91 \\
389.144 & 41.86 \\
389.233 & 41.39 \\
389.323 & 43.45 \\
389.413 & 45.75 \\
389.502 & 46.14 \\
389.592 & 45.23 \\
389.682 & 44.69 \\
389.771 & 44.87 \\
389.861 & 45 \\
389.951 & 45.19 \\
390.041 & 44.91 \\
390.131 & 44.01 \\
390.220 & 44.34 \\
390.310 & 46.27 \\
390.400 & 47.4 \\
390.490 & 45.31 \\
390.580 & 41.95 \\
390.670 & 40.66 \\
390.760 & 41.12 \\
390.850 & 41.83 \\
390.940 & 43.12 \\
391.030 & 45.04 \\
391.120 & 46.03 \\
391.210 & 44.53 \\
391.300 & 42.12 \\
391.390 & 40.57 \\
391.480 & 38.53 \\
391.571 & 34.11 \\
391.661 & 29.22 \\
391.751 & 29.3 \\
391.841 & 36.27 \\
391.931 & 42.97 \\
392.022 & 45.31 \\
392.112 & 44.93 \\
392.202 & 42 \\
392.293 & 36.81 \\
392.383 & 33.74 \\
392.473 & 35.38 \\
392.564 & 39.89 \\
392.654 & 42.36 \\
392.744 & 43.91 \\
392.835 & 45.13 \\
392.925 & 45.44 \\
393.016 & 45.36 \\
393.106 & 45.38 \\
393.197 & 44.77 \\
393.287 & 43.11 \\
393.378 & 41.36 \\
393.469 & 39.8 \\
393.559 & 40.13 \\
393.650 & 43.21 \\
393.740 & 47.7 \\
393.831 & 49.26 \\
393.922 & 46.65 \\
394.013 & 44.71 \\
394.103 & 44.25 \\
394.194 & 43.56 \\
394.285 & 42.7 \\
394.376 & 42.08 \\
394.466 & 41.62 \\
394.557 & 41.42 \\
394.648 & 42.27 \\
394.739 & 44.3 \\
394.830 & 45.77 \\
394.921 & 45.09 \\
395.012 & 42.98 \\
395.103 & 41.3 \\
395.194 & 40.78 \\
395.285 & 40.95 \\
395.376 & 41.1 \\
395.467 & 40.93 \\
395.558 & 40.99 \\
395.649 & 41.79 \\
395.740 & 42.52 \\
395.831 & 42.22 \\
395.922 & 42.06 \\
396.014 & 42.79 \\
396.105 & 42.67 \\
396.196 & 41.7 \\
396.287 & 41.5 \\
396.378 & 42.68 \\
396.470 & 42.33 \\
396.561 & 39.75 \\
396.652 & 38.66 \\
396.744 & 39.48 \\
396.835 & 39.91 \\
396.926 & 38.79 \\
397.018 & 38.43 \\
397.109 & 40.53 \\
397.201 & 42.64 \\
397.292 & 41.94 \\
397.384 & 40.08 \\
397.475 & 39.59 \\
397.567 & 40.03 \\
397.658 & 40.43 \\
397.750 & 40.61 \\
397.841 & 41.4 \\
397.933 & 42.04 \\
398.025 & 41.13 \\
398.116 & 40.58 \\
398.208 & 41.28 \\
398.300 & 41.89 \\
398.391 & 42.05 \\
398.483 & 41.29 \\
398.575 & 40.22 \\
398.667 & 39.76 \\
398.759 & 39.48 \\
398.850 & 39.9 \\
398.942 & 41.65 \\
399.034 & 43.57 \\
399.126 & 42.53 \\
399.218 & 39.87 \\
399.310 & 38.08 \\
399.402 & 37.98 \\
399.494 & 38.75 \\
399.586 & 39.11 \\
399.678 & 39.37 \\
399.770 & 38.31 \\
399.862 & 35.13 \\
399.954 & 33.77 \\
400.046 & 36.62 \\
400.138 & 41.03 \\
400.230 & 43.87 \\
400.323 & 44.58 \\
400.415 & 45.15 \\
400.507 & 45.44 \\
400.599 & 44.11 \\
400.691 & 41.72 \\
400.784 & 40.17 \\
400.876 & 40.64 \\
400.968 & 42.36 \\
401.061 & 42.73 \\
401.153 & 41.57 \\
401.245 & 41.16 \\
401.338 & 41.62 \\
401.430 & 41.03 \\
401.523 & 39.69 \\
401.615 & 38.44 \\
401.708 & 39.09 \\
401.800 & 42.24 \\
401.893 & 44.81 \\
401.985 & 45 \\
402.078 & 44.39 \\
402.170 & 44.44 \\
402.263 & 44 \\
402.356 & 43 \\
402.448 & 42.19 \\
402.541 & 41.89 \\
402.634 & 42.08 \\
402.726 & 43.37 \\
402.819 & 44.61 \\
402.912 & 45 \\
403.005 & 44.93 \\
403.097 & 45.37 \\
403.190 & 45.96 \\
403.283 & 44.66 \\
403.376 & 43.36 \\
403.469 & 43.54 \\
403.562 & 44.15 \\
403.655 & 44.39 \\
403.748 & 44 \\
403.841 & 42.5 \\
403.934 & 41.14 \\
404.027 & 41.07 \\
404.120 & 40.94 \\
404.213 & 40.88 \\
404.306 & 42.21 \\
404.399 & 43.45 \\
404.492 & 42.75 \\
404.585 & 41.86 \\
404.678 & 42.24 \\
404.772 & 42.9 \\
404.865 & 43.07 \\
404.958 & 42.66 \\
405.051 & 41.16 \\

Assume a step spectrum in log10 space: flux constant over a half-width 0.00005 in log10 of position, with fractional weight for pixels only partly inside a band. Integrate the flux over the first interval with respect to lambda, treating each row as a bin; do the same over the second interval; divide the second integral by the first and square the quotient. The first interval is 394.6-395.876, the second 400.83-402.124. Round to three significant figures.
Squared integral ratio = 1.00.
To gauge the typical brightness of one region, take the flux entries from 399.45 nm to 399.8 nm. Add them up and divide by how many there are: 38.9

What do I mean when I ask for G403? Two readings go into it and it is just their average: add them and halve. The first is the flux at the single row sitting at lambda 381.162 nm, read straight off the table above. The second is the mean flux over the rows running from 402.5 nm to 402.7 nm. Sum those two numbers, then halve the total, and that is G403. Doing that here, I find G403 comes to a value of 47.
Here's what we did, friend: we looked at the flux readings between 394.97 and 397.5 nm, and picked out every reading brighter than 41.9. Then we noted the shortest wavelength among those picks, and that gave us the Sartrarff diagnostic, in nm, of 395.012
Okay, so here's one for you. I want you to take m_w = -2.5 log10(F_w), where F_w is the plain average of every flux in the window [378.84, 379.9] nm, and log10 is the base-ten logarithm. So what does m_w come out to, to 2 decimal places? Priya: -4.33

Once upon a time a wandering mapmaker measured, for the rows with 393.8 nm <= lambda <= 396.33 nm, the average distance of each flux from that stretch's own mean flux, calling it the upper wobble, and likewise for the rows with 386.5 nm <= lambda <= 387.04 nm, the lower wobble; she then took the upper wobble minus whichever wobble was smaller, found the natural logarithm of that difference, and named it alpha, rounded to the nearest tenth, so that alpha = 0.2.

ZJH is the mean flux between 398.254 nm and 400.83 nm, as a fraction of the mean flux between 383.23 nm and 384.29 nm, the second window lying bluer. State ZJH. 0.89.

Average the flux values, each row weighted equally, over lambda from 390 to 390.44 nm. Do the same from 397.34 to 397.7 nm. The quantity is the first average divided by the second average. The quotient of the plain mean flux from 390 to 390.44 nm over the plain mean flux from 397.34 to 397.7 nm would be 1.13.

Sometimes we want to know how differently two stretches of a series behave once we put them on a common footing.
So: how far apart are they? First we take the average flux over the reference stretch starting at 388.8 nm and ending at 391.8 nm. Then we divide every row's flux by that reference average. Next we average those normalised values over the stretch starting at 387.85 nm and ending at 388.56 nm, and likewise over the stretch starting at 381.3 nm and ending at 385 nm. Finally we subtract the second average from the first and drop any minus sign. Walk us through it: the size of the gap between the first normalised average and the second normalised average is 0.11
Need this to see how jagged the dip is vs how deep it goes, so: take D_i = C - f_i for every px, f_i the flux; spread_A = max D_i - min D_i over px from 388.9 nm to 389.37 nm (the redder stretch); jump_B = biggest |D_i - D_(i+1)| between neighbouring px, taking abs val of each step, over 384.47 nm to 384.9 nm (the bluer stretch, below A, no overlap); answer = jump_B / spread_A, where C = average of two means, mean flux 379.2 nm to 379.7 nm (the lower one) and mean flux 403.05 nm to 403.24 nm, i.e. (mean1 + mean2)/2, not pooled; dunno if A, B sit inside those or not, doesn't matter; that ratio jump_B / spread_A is 0.7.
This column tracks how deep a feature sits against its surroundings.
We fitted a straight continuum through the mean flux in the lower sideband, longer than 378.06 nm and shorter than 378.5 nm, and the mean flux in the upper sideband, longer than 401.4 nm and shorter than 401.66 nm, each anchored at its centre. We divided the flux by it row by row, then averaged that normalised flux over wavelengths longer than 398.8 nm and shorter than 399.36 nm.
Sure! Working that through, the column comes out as 0.99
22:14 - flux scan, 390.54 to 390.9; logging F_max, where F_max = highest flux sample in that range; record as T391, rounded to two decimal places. 41.95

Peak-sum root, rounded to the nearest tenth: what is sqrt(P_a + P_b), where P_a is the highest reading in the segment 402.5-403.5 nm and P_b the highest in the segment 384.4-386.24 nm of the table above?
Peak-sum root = 9.7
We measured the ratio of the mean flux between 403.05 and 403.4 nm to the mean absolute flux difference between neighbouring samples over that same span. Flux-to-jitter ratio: 42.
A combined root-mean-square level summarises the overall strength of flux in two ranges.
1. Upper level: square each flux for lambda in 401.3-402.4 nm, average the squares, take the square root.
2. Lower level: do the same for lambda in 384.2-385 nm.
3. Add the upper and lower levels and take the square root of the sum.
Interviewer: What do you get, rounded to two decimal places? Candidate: 9.37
